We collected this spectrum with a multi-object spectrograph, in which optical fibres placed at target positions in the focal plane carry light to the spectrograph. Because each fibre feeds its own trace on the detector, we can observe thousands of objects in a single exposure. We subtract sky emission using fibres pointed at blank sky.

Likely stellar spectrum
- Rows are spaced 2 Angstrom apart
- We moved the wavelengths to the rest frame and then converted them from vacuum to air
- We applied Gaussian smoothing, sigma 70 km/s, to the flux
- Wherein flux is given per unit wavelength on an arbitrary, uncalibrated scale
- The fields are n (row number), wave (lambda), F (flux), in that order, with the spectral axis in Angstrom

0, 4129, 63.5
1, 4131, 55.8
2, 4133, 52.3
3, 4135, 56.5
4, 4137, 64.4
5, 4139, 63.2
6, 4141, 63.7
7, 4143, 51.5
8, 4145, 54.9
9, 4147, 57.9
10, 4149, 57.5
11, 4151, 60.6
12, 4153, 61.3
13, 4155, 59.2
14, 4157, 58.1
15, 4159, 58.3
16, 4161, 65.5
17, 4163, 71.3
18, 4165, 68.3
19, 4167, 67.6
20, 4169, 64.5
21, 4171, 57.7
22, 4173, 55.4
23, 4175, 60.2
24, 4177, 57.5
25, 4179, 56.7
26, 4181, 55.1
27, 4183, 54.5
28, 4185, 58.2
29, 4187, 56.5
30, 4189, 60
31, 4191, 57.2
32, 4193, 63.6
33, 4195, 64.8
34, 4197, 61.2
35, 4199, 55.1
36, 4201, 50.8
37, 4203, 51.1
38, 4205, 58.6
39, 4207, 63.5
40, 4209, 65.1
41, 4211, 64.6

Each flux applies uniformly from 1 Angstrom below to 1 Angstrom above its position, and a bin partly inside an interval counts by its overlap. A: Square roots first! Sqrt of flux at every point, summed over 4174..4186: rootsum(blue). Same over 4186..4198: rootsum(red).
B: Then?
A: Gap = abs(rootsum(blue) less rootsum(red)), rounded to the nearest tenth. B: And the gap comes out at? 1.4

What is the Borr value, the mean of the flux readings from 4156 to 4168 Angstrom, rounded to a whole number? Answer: 65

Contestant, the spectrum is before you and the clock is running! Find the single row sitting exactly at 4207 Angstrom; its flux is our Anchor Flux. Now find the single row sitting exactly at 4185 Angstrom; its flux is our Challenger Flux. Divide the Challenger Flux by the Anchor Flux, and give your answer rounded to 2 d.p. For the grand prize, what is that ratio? 0.92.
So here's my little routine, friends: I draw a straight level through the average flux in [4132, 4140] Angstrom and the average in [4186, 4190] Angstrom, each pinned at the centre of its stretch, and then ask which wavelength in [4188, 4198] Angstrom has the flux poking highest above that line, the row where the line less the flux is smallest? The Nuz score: 4195 Angstrom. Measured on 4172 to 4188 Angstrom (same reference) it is 4175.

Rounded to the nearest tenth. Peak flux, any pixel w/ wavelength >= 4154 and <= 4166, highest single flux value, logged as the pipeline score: 71.3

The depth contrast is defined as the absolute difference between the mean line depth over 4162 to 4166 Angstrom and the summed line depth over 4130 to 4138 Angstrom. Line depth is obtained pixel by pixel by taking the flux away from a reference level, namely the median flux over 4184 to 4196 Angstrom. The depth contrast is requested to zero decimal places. 18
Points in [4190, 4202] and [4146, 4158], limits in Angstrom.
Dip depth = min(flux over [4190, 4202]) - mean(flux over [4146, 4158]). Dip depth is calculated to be -8.3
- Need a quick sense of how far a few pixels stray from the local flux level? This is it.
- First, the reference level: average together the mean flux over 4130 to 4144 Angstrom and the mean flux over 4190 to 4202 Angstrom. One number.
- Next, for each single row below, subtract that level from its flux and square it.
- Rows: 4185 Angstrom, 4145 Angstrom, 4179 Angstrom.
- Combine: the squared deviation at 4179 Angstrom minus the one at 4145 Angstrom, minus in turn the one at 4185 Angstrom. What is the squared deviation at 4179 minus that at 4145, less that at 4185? -10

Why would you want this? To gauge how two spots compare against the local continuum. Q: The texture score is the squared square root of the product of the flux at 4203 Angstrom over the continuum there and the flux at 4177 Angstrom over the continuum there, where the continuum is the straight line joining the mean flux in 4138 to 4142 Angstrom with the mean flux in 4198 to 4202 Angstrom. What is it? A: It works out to 0.98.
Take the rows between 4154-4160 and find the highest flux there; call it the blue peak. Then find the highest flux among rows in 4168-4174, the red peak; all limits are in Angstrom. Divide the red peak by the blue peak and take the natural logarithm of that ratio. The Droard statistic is 0.086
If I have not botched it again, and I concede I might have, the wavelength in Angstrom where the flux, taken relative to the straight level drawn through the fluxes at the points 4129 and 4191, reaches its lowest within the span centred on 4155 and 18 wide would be 4149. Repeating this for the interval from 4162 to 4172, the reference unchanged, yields 4171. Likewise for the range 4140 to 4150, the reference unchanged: 4143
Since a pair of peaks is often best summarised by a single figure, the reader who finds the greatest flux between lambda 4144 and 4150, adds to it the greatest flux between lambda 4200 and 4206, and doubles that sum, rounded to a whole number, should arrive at 233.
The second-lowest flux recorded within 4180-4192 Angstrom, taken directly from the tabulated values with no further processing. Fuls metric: 55.1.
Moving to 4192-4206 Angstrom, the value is 51.1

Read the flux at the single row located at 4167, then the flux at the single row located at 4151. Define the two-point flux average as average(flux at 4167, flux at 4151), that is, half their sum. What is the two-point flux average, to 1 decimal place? 64.1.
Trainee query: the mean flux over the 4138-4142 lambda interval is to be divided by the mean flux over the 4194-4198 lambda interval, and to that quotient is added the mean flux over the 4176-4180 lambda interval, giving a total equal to 58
